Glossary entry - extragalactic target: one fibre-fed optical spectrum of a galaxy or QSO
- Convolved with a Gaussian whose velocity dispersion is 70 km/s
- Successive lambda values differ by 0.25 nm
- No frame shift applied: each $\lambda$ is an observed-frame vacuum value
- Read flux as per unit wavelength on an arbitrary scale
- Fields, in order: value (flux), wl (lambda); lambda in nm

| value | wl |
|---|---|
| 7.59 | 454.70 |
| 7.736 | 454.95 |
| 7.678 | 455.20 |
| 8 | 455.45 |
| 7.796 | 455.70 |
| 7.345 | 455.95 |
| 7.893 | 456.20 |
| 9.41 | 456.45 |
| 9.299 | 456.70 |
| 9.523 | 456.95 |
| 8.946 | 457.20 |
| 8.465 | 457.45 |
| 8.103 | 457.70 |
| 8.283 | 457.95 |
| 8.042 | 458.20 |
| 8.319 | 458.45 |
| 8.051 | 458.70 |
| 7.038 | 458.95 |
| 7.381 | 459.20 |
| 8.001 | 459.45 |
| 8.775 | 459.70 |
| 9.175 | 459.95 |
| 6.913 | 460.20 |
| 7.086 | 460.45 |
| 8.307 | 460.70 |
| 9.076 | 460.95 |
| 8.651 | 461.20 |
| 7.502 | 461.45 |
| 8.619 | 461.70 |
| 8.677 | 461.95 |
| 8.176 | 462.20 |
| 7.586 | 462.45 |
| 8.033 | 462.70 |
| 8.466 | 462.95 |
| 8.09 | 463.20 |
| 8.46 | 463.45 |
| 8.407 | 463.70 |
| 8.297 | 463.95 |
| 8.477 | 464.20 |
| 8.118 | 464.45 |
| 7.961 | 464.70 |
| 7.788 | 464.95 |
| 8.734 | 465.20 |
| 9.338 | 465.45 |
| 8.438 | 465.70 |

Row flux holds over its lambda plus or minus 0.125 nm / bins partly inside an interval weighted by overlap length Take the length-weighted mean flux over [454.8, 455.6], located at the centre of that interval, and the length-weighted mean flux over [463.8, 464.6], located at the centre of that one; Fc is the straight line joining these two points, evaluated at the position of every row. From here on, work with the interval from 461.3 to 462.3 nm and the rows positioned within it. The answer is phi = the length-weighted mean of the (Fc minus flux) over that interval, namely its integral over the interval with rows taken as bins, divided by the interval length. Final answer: -0.10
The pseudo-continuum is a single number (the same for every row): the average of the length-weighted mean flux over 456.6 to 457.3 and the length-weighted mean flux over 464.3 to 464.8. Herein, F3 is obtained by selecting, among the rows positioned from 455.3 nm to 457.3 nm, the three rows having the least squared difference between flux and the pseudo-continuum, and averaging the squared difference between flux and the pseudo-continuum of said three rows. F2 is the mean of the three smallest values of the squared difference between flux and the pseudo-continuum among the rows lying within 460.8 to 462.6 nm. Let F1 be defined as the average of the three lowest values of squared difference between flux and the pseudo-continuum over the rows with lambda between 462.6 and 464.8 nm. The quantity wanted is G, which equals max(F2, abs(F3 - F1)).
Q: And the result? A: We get 0.27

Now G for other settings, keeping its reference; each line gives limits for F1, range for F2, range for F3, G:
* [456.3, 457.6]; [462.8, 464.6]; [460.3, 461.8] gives 0.13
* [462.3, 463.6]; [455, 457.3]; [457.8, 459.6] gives 0.31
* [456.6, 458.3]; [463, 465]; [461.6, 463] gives 0.07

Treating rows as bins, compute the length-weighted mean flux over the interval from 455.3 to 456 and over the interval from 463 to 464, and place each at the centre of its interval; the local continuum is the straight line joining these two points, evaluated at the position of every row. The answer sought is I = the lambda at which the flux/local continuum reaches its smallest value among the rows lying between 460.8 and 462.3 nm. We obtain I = 461.45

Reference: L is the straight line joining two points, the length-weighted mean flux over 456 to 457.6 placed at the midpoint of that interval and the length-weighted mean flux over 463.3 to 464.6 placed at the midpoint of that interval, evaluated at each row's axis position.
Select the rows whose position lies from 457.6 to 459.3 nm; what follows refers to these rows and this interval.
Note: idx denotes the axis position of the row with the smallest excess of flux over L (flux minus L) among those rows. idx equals 458.95 nm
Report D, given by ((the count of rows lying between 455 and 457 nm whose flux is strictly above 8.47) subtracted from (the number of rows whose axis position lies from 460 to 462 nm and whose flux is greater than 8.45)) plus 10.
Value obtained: 11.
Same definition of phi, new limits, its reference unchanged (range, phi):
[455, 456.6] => -0.20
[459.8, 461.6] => -0.02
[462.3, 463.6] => 0.09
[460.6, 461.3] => -0.58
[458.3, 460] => -0.04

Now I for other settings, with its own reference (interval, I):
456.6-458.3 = 458.20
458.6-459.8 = 458.95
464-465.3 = 464.95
